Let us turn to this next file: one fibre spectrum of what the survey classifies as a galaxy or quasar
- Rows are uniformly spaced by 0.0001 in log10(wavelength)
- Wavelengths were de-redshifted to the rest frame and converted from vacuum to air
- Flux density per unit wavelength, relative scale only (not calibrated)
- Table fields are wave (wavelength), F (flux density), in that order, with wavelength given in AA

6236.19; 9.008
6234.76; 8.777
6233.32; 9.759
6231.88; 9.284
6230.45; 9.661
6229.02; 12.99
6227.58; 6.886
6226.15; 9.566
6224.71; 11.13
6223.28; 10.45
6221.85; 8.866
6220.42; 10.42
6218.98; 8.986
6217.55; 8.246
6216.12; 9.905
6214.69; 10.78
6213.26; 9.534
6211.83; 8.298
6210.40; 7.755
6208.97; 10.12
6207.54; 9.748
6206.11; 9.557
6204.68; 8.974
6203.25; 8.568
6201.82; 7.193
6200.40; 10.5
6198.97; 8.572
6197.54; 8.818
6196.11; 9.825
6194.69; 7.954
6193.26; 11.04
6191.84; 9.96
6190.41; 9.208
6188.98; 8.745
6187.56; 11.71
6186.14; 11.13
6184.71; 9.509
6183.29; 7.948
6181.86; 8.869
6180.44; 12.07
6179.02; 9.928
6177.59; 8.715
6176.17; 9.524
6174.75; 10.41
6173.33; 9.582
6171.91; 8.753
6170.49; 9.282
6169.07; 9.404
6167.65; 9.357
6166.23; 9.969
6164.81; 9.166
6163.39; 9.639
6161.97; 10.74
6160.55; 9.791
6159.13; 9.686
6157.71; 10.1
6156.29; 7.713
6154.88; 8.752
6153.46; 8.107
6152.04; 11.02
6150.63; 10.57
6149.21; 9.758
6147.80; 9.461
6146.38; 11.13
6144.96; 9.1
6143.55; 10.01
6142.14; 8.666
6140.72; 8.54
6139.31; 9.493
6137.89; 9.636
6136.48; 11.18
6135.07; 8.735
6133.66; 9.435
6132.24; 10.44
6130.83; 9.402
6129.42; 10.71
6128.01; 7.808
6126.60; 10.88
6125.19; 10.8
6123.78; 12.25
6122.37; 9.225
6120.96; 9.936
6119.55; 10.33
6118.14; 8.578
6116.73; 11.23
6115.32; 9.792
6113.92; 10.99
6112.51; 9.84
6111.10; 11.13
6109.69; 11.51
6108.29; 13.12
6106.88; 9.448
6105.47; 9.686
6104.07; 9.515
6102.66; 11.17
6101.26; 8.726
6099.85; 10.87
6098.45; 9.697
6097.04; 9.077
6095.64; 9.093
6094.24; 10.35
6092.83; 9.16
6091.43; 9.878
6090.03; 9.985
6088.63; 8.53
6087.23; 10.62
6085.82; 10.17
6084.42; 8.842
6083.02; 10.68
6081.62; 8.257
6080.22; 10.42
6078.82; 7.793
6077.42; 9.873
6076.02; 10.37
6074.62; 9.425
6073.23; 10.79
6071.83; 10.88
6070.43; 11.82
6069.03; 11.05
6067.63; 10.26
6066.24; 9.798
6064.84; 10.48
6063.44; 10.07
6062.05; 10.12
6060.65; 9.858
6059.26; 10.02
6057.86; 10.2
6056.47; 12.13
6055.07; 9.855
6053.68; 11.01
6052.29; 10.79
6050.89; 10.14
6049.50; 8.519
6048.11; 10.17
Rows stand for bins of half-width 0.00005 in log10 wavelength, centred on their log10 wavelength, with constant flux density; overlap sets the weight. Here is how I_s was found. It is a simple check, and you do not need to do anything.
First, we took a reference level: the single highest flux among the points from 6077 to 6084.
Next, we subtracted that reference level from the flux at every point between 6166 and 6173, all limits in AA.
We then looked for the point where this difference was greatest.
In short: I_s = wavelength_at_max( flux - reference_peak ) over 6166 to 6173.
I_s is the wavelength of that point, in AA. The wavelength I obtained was 6166.23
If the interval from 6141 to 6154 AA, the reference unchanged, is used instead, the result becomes 6146.38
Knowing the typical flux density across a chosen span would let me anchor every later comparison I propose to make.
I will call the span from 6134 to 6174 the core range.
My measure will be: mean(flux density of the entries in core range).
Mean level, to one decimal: 9.5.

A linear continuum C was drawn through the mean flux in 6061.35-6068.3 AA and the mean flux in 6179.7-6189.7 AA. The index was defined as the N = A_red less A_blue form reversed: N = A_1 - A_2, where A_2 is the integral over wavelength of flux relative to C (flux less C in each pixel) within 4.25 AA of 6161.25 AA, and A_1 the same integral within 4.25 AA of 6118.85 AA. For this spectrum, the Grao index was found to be 0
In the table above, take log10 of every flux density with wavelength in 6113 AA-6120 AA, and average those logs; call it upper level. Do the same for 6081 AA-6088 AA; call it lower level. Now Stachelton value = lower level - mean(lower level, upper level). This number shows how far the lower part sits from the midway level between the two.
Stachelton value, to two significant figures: -0.010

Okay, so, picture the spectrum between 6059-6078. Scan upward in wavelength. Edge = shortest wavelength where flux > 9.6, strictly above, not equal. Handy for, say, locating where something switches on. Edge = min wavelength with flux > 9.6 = 6059.26 AA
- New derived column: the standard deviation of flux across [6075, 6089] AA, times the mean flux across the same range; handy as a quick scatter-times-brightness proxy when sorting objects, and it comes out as 10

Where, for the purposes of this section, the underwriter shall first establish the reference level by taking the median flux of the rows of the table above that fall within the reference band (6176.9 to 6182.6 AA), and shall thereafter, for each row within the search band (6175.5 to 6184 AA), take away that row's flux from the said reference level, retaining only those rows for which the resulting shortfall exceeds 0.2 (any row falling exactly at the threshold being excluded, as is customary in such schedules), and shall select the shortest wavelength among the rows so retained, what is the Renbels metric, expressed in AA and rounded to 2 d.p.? 6177.59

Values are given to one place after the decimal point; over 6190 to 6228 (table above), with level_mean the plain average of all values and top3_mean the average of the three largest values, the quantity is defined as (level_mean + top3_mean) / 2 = 10.1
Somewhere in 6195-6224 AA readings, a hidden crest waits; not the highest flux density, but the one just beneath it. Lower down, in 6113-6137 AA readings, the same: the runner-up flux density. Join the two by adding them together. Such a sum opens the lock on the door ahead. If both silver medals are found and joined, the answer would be 21.7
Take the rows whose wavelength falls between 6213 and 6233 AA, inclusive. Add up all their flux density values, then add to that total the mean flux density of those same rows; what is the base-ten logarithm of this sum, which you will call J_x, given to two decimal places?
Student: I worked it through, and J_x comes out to 2.17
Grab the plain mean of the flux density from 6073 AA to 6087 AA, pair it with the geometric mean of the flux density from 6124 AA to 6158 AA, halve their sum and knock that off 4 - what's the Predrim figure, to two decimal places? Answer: -5.62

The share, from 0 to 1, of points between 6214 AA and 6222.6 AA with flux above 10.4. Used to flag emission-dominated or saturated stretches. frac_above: 0.33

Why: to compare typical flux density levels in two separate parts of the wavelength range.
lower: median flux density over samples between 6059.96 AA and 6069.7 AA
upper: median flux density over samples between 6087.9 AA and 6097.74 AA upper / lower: 0.91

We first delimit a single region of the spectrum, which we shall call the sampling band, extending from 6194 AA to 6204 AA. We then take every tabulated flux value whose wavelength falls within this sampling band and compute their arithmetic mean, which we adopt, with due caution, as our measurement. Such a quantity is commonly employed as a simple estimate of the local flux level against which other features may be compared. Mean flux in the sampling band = 8.78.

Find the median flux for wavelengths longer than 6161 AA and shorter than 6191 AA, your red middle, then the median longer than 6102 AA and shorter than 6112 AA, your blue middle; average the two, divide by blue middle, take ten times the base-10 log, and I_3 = -0.33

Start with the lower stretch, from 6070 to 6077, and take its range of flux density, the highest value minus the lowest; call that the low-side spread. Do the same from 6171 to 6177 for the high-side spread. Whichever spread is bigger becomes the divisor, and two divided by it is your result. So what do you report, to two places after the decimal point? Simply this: 0.84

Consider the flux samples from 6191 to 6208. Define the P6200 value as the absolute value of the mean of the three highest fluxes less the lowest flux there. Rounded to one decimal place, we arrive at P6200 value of 3.3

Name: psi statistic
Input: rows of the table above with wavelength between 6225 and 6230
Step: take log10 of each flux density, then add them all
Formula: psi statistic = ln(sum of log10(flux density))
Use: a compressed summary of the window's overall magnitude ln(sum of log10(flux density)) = 1.08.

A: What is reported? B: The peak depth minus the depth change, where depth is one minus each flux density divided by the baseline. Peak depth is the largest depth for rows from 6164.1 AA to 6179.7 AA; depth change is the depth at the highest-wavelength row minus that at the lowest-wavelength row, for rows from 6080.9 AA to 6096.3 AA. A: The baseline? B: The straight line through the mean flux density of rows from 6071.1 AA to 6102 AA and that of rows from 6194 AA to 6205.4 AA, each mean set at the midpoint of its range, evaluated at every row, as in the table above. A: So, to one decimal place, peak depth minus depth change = 0.1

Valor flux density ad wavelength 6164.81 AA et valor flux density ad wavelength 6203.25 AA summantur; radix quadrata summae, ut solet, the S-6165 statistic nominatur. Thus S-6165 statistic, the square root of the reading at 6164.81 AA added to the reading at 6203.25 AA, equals 4.2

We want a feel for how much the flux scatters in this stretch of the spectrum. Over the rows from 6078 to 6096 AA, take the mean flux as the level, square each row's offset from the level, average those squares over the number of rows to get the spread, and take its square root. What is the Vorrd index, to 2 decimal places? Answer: 0.93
